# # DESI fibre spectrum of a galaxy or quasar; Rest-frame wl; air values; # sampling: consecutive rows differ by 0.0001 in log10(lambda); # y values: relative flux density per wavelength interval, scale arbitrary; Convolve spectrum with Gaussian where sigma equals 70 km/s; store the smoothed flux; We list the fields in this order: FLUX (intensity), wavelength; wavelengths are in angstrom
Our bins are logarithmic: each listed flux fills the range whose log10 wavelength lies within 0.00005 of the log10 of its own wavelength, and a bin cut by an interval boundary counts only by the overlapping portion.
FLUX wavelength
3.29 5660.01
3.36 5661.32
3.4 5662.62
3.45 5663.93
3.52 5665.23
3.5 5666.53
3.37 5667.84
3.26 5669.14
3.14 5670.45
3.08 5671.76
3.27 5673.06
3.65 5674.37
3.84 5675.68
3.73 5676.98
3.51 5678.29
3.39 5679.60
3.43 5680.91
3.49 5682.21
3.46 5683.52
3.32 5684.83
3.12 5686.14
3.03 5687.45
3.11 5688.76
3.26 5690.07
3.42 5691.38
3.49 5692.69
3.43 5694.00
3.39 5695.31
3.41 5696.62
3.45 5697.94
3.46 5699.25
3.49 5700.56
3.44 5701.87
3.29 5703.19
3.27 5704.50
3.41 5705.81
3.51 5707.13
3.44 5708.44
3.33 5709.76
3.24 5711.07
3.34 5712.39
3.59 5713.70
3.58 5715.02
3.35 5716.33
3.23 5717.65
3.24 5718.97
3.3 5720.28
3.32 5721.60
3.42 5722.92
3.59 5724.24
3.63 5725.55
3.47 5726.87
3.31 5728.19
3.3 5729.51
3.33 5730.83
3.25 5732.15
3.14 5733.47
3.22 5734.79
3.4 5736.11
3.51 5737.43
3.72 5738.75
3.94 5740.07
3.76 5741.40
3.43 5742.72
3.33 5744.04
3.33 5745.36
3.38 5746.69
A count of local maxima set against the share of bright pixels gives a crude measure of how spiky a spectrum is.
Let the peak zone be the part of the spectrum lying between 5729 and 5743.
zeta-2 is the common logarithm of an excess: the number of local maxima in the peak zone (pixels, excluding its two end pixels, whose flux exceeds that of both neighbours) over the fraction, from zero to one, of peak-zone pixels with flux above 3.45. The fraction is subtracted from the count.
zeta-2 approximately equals 0.21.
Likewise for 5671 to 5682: -0.30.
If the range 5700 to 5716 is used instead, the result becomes 0.22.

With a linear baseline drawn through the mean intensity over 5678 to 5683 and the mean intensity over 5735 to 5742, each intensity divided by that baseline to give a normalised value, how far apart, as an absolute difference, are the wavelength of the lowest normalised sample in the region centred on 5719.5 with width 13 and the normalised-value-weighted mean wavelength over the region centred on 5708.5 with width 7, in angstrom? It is 9.3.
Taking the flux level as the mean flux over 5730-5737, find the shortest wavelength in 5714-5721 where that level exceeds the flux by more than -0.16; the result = 5716.33 angstrom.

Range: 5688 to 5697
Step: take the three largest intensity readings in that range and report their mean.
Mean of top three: 3.45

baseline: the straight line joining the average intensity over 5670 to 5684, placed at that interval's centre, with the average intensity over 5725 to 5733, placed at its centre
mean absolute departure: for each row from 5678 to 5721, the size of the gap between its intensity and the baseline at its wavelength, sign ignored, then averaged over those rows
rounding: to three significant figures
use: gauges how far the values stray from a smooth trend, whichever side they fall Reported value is 0.102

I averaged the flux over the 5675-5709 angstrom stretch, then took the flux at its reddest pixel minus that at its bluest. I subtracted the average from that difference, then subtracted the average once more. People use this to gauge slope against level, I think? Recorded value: -7.2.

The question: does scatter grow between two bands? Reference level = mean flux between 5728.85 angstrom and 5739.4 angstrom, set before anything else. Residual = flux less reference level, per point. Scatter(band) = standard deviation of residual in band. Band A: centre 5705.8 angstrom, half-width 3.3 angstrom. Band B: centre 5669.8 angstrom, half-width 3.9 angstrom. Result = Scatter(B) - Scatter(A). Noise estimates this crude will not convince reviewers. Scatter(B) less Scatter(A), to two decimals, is 0.05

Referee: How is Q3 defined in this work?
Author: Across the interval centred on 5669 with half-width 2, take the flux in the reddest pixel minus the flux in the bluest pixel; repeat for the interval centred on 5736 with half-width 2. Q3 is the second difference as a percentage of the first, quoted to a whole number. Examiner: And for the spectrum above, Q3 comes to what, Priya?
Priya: -126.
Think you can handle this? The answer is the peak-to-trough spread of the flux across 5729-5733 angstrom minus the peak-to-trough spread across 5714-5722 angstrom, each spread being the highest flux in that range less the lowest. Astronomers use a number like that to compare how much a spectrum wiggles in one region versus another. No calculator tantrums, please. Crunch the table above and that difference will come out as -0.27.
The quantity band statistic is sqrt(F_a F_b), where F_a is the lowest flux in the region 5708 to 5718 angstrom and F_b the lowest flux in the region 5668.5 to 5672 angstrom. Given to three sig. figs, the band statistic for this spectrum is 3.15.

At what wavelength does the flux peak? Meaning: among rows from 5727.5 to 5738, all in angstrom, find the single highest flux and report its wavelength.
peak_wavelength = 5737.43 angstrom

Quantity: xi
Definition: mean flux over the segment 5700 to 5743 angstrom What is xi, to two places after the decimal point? 3.42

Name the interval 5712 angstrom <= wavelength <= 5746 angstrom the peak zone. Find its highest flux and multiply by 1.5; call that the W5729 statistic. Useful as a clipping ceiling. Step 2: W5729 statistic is 5.91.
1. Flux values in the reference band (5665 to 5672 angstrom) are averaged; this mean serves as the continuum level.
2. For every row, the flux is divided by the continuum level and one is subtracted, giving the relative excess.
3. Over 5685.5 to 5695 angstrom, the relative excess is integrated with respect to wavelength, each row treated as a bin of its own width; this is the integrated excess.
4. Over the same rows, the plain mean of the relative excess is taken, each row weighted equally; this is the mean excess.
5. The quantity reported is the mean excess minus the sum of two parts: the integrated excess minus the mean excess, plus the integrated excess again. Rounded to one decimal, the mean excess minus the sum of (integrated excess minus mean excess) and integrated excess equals 0.2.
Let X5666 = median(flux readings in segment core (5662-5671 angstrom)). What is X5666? 3.40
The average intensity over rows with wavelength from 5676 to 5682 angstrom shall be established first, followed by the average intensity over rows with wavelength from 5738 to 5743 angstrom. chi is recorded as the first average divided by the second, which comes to 0.95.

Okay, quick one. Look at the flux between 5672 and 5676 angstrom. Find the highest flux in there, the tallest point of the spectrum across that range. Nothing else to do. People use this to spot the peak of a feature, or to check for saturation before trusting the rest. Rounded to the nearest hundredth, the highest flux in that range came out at 3.84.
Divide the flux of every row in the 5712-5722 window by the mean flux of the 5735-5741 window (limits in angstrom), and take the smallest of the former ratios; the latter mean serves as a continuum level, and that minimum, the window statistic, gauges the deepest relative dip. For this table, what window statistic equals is 0.89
